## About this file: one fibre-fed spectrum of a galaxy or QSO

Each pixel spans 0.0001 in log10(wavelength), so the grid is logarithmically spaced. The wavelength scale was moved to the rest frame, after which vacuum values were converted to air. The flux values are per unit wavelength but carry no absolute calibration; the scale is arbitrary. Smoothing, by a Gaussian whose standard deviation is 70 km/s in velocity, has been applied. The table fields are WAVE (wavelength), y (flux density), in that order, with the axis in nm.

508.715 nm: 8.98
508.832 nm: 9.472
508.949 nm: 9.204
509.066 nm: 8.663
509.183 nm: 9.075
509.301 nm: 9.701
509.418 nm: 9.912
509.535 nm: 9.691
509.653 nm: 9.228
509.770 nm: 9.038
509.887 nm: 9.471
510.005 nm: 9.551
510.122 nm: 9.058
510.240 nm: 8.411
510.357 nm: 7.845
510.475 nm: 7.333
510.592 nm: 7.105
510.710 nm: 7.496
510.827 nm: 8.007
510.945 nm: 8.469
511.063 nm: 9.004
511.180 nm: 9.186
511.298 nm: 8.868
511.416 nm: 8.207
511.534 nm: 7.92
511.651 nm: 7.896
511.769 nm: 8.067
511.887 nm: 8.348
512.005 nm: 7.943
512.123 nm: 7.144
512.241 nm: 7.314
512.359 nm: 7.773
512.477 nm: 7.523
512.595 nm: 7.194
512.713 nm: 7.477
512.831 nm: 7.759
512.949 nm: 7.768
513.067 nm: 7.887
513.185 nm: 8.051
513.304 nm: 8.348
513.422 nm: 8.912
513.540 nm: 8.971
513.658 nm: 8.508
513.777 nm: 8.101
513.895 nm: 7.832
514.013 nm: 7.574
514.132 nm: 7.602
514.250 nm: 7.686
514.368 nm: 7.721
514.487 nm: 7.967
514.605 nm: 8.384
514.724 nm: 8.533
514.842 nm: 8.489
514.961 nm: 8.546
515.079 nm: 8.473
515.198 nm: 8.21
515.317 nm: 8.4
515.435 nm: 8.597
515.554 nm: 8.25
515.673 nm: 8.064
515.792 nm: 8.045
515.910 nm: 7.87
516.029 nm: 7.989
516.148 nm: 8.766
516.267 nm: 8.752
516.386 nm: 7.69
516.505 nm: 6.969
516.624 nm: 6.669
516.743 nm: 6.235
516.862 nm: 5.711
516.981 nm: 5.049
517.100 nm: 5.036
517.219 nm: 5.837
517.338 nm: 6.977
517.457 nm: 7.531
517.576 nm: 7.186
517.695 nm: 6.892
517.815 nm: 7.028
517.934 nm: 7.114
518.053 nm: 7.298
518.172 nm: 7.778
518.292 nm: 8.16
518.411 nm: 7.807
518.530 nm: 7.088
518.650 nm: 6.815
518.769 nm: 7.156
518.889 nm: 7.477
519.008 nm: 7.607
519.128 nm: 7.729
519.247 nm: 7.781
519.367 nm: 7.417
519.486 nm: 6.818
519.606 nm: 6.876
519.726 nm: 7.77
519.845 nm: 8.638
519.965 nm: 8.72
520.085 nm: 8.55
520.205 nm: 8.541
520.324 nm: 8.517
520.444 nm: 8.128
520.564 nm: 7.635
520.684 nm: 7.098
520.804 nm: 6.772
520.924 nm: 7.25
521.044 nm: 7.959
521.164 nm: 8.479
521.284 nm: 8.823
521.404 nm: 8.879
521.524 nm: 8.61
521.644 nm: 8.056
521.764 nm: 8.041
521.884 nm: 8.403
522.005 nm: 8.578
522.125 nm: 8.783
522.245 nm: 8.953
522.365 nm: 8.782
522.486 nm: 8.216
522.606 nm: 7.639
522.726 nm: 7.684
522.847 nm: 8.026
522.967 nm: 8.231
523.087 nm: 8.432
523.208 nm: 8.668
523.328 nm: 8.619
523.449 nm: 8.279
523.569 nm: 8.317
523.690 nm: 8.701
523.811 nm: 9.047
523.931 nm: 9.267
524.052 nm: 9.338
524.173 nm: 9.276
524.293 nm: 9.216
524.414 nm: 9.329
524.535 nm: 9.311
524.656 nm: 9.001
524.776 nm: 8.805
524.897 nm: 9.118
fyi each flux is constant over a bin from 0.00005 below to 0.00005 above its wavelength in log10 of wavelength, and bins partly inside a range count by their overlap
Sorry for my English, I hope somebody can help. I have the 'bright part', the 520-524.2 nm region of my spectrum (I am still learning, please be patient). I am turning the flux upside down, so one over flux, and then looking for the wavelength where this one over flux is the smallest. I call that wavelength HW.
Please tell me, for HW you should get 524.052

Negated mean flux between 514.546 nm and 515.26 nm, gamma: -8.4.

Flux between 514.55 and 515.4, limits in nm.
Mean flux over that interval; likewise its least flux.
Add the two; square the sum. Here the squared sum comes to 277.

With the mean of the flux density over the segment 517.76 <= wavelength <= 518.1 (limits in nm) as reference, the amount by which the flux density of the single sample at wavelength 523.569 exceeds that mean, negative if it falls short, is 1.2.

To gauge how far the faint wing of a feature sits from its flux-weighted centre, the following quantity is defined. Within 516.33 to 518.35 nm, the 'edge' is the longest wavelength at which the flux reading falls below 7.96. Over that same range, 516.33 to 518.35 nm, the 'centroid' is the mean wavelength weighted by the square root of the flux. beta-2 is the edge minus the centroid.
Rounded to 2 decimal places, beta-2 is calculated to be 0.82 nm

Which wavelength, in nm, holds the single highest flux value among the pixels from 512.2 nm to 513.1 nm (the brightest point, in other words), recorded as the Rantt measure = 513.067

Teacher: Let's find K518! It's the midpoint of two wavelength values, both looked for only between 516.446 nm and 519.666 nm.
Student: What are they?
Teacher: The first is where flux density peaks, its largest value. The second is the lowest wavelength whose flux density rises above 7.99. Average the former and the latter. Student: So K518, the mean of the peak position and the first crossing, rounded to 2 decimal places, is 518.29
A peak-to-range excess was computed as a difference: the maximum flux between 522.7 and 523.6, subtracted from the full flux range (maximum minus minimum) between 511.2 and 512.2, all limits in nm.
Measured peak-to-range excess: -6.94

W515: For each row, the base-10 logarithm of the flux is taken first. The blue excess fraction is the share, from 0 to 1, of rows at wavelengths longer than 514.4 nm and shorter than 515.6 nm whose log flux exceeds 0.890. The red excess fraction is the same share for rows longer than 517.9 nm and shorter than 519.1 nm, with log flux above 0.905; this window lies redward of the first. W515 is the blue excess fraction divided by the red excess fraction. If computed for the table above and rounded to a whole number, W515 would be 10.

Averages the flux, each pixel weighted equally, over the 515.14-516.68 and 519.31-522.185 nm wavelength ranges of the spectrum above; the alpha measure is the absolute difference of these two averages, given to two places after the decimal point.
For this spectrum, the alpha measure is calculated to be 0.04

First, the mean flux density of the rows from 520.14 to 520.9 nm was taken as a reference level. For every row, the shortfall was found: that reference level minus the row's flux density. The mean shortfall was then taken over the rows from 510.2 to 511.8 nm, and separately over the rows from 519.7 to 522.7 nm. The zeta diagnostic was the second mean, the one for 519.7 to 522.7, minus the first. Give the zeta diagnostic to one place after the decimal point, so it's -0.1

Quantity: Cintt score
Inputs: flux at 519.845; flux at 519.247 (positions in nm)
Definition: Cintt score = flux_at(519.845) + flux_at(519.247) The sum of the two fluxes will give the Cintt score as 16.4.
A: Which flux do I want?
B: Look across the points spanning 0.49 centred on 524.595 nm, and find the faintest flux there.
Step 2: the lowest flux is 8.805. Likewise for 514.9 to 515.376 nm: 8.21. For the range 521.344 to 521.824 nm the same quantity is 8.041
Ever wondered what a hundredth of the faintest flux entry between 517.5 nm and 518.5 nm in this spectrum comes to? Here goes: 0.069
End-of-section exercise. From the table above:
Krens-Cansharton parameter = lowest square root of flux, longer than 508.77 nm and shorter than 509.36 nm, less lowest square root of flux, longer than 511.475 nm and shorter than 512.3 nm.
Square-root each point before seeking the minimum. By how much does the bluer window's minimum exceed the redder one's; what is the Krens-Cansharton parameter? 0.3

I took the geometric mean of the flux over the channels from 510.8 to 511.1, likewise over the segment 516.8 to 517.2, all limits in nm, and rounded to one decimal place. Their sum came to 13.7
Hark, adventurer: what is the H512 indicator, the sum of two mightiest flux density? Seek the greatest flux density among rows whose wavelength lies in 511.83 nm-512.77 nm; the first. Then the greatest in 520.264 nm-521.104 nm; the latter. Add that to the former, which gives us 16.9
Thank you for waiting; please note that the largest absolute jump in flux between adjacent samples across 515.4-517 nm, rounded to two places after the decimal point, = 1.06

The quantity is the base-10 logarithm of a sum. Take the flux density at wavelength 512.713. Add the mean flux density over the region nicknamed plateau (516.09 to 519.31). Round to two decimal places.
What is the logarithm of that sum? 1.16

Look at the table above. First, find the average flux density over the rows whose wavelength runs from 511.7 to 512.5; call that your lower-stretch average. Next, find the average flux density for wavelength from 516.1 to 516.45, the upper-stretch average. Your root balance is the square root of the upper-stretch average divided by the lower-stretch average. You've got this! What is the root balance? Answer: 1.04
